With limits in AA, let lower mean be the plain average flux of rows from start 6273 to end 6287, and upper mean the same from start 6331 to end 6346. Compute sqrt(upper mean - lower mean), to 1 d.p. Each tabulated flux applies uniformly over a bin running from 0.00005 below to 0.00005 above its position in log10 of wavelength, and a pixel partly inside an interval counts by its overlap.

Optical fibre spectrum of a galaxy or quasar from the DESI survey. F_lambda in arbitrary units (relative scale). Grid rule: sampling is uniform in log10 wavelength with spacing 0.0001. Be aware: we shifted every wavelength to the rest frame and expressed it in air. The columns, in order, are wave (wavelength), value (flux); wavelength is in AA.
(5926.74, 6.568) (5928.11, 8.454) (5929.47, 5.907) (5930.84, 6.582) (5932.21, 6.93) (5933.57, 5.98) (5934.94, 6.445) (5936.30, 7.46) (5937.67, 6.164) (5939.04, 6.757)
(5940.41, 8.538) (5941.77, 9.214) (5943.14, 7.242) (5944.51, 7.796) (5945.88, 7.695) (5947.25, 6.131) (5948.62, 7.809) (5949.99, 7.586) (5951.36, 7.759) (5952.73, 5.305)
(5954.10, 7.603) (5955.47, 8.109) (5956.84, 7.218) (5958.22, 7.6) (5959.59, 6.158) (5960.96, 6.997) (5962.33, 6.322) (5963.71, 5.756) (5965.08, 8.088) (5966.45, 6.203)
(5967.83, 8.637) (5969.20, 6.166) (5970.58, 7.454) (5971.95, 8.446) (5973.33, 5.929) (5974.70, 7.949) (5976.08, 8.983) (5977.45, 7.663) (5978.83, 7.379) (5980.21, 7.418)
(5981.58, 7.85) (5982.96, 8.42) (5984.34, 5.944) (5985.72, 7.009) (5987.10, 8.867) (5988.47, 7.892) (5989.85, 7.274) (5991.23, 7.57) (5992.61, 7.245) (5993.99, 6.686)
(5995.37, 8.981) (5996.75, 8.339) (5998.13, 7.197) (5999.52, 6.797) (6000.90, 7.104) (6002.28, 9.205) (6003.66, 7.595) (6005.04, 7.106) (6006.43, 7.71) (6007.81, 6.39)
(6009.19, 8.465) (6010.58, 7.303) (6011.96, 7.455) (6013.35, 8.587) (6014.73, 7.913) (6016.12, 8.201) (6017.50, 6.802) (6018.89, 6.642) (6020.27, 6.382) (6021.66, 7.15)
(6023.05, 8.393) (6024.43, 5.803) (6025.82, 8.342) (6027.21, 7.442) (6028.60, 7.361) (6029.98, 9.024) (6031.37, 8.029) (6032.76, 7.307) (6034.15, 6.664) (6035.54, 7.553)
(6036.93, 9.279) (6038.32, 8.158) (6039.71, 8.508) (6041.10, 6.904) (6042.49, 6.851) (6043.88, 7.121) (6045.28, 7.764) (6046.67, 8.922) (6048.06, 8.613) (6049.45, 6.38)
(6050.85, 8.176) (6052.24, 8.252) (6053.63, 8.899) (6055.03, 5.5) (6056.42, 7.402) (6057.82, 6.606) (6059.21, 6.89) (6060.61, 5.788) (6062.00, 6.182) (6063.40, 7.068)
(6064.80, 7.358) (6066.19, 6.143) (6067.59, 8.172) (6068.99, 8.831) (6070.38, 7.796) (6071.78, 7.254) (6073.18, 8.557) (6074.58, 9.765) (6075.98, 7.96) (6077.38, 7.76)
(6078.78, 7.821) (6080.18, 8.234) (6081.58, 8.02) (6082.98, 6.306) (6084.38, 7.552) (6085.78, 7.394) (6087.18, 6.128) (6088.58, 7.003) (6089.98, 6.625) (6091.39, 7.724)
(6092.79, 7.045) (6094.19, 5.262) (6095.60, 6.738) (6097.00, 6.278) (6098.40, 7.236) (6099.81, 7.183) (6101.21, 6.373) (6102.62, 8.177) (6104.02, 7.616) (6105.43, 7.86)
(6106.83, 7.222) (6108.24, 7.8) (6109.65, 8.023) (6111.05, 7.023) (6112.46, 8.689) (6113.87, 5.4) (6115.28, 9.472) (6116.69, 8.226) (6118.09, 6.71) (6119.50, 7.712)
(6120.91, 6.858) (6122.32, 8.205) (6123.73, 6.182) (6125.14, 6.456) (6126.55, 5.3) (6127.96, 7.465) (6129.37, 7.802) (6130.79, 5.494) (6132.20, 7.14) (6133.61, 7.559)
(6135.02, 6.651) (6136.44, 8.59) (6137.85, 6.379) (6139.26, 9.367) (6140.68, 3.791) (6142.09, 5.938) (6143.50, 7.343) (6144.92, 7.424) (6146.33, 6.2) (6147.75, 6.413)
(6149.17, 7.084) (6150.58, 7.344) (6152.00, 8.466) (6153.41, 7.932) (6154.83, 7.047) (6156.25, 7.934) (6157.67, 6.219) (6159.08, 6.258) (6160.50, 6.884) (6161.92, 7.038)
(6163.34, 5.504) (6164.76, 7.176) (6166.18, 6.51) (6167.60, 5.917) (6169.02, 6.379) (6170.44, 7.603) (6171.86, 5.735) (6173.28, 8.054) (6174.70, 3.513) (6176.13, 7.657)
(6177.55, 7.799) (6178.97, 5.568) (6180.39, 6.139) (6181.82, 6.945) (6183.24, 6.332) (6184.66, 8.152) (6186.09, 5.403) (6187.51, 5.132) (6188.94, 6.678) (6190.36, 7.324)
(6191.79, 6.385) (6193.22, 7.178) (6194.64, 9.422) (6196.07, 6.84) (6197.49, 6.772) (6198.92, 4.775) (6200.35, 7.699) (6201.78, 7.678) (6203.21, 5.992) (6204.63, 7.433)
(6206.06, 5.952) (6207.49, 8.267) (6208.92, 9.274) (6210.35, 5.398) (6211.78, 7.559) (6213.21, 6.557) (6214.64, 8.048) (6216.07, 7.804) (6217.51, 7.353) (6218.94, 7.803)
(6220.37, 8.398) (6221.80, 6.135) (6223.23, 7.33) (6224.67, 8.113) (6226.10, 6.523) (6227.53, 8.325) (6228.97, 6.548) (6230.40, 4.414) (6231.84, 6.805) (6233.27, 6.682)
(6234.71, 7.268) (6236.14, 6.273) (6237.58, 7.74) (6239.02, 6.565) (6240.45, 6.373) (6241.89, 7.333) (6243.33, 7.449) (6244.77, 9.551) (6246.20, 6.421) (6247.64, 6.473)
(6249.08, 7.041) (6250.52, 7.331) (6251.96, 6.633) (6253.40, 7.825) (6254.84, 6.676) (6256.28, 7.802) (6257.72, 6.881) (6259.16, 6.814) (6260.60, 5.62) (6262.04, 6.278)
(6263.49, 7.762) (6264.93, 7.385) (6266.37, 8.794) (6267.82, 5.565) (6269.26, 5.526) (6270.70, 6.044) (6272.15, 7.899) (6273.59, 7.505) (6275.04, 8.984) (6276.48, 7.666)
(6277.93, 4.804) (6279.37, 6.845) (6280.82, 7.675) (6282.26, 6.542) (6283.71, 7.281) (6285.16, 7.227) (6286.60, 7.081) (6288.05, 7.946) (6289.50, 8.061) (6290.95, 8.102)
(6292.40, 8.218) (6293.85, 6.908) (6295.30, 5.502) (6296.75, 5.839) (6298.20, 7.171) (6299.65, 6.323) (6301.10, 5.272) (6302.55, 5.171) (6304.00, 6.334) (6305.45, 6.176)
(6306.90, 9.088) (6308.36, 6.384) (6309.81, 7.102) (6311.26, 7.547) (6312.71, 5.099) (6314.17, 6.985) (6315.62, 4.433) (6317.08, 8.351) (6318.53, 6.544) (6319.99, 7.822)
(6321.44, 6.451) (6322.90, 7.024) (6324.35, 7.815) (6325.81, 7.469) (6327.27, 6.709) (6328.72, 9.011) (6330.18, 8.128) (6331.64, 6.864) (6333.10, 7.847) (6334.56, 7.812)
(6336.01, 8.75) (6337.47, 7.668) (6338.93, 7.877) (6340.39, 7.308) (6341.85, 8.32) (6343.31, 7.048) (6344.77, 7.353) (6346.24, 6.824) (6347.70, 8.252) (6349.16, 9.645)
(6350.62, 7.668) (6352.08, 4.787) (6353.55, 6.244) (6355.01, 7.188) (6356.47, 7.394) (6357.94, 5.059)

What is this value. 0.7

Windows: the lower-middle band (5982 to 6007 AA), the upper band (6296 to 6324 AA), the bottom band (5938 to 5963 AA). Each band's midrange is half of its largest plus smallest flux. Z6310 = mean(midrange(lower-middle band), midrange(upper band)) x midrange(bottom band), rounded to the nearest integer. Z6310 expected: 52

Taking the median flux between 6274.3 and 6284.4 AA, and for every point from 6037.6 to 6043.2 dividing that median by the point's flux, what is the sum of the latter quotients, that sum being 3.87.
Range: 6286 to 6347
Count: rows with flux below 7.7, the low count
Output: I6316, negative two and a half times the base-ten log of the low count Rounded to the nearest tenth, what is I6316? -3.6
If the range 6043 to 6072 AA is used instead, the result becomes -2.7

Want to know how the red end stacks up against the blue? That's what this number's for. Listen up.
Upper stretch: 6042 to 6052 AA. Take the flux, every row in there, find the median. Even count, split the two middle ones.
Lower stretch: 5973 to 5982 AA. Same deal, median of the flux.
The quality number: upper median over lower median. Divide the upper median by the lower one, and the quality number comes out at 1.01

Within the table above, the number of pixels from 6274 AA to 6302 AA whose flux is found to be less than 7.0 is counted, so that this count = 8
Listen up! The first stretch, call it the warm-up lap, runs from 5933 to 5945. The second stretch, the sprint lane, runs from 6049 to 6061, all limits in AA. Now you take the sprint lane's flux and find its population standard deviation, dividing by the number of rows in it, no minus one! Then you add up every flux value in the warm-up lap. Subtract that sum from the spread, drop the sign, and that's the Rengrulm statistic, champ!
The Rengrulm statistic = 64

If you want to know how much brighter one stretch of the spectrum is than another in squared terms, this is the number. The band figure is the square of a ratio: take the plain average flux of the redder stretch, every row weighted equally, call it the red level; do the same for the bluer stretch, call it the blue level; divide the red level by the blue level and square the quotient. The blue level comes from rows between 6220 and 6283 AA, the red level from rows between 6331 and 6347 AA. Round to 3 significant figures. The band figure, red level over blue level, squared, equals 1.18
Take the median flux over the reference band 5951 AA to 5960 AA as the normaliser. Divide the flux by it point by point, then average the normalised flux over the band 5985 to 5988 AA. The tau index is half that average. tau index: 0.522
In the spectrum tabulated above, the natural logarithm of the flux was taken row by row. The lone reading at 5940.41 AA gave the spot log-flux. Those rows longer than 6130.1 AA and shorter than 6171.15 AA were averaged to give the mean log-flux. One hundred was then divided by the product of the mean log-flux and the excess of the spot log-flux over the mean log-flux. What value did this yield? 228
